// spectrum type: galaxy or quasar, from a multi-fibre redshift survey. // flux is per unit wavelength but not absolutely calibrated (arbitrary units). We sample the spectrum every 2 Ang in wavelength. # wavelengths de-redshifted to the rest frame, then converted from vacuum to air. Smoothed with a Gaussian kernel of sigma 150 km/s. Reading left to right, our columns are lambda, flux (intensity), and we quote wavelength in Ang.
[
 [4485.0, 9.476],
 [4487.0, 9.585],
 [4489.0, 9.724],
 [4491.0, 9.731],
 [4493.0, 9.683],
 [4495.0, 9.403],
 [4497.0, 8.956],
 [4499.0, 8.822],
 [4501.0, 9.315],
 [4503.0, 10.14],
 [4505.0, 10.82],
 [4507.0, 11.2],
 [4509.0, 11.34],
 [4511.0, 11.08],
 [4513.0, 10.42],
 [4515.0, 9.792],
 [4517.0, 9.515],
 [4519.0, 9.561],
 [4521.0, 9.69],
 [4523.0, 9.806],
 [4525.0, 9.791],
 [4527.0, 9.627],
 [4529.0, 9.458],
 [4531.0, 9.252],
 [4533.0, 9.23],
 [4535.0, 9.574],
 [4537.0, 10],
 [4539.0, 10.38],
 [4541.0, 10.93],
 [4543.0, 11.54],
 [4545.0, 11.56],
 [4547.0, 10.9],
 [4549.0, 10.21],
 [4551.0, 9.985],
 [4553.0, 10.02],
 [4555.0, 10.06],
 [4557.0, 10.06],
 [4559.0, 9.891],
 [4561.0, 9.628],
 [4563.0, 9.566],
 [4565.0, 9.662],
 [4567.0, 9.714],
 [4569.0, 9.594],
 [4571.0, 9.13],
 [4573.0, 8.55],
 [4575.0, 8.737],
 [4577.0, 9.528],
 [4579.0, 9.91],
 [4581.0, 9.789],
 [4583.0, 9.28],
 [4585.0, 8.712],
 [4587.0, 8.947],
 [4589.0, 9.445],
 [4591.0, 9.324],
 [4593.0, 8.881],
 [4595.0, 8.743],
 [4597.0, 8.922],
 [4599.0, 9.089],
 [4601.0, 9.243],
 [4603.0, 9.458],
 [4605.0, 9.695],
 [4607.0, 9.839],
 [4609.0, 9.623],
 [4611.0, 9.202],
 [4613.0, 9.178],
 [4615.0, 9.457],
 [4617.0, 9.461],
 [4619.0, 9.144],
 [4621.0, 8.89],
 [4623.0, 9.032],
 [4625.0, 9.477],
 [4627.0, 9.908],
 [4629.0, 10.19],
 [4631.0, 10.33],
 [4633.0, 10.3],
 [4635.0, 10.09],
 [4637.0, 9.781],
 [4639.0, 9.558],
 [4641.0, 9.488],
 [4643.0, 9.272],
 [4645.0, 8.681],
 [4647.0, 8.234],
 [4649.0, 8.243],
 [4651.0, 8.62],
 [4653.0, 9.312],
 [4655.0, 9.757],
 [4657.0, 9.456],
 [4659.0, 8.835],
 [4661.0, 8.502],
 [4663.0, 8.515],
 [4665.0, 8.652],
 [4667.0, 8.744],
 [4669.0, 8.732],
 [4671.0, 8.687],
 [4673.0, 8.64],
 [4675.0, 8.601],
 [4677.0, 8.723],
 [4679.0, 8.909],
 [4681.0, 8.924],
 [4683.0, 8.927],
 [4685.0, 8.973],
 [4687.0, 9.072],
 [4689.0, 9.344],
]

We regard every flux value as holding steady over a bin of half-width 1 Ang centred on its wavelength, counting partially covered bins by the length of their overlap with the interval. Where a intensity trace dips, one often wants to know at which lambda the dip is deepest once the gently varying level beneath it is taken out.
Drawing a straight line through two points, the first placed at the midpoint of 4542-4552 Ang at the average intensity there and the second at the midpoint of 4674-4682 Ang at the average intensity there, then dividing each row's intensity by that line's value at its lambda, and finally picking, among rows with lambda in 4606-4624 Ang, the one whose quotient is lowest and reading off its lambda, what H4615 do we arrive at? 4621.0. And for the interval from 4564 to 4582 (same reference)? 4573.0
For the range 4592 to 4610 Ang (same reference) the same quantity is 4595.0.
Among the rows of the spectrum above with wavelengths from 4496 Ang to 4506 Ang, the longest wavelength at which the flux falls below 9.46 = 4501.0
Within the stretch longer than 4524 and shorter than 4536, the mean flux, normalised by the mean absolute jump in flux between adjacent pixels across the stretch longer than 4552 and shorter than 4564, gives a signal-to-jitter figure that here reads 89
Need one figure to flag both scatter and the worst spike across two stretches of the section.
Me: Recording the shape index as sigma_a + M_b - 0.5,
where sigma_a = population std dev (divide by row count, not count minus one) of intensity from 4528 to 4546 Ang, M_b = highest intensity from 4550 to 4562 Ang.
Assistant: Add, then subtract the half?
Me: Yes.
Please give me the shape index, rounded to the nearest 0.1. 10.4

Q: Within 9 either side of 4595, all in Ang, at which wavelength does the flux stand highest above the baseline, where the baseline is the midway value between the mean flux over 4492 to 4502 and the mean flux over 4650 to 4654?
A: 4603.0 Ang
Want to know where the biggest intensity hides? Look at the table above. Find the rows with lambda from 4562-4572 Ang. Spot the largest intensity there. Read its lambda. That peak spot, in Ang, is 4567.0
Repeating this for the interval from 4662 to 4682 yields 4681.0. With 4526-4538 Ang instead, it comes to 4537.0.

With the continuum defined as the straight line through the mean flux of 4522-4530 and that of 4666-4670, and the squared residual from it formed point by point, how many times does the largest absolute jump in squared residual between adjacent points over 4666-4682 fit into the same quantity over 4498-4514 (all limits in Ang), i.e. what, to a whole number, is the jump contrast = 22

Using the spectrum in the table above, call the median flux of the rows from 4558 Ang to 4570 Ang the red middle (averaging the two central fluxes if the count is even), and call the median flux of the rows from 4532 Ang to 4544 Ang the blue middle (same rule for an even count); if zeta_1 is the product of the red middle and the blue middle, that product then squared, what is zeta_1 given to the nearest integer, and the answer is 9659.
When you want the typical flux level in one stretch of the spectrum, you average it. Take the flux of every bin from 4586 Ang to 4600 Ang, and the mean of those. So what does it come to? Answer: 9.1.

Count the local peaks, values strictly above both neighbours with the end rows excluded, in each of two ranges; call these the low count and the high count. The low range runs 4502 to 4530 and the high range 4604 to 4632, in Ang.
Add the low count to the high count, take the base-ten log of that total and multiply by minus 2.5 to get -1.51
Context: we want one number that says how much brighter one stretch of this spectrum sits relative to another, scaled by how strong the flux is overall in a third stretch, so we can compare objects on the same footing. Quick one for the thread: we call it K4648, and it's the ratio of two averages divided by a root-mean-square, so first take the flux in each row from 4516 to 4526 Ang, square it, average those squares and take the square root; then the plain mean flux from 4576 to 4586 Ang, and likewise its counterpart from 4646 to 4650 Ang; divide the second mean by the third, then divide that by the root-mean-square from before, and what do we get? 0.119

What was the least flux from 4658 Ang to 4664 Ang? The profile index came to 8.502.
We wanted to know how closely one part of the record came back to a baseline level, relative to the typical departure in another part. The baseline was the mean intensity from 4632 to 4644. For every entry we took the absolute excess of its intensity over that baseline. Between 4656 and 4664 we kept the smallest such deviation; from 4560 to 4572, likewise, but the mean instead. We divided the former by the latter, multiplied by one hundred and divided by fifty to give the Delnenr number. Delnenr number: 2.9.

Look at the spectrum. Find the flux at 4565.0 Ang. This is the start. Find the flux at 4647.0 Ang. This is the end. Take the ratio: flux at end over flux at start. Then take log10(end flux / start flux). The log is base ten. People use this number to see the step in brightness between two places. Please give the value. -0.07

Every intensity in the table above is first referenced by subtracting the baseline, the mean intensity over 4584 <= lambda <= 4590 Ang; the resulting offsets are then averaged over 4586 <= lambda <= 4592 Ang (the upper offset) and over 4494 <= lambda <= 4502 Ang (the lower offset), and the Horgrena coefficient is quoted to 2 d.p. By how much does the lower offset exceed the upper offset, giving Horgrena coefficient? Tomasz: -0.11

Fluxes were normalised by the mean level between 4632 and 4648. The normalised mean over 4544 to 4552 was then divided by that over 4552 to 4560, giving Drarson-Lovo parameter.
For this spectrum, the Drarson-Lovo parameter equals 1.07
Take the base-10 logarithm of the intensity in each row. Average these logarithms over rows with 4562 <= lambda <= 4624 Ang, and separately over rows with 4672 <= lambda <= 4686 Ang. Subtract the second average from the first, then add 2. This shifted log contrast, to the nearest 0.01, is 2.02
